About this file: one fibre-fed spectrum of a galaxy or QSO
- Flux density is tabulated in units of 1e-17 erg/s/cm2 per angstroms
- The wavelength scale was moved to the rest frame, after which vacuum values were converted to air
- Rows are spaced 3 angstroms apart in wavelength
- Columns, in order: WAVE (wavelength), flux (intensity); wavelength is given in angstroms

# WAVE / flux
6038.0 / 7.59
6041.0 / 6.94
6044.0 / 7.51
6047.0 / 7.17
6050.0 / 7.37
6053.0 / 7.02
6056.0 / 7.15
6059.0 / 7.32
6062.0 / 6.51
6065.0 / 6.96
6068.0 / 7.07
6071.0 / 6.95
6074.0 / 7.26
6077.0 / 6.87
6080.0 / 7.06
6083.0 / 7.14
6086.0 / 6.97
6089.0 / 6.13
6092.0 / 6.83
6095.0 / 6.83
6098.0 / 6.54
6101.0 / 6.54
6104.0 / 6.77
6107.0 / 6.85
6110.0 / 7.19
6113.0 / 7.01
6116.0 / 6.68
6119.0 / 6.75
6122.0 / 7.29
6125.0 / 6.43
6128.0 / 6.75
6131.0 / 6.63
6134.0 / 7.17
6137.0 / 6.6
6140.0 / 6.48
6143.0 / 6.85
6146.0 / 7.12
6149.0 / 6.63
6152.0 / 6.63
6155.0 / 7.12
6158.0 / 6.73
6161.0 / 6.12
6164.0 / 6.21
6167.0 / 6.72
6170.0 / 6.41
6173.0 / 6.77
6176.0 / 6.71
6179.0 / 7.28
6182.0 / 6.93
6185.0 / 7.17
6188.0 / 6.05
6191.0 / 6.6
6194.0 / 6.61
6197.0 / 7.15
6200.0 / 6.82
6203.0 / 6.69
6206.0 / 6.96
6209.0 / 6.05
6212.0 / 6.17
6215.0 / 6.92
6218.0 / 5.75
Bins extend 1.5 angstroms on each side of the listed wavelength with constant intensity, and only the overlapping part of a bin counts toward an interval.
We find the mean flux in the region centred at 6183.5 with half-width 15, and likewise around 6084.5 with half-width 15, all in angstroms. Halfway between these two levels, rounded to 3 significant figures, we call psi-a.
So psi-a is 6.81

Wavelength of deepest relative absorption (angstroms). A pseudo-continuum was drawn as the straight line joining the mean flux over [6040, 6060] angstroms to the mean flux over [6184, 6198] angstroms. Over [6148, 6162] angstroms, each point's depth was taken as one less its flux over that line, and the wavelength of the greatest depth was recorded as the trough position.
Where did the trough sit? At 6161.0 angstroms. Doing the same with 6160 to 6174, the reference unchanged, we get 6161.0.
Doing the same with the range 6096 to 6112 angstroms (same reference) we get 6098.0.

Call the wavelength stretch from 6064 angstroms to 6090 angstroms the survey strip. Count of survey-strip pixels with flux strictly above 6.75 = 8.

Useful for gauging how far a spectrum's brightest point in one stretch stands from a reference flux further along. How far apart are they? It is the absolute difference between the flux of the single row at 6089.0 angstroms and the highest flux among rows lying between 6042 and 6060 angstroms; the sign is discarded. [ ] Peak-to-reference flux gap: 1.38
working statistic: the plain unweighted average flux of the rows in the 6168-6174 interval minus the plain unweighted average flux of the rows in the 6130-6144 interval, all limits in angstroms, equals -0.16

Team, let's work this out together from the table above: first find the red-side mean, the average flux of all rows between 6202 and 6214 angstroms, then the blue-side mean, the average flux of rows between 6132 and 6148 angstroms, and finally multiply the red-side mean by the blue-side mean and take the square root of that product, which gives 6.65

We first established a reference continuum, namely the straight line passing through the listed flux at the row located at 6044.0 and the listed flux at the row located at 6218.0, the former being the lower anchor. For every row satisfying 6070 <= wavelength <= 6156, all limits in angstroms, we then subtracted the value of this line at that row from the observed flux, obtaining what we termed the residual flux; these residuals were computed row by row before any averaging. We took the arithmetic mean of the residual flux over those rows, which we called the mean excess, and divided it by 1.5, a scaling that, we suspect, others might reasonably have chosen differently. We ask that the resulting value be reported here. 0.01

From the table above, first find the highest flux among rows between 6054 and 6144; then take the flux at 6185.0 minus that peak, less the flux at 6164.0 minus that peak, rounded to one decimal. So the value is 1.0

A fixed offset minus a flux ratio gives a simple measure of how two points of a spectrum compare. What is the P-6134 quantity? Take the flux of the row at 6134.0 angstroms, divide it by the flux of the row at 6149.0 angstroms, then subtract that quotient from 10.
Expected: 8.92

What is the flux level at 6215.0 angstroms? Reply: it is 6.92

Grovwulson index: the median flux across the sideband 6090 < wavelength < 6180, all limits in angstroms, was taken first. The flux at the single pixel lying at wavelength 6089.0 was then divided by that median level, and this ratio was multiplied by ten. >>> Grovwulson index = 9.1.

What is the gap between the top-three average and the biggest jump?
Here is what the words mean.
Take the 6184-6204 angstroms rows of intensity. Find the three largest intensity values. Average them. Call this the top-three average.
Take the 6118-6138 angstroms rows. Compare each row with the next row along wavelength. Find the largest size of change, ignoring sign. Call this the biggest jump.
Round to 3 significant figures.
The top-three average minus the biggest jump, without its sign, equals 6.19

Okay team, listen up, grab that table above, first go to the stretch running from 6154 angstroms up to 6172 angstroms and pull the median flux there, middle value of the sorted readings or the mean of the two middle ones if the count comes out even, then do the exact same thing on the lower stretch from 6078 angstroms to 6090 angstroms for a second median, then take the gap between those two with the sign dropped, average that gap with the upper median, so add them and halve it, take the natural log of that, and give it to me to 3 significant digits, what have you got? 1.25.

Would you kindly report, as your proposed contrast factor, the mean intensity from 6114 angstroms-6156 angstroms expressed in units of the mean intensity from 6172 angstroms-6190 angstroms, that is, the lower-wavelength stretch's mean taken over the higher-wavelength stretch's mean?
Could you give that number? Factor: 0.997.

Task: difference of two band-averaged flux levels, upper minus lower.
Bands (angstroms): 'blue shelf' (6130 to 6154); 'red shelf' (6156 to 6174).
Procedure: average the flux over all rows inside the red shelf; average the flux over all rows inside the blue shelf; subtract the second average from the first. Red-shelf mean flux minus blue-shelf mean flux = -0.27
